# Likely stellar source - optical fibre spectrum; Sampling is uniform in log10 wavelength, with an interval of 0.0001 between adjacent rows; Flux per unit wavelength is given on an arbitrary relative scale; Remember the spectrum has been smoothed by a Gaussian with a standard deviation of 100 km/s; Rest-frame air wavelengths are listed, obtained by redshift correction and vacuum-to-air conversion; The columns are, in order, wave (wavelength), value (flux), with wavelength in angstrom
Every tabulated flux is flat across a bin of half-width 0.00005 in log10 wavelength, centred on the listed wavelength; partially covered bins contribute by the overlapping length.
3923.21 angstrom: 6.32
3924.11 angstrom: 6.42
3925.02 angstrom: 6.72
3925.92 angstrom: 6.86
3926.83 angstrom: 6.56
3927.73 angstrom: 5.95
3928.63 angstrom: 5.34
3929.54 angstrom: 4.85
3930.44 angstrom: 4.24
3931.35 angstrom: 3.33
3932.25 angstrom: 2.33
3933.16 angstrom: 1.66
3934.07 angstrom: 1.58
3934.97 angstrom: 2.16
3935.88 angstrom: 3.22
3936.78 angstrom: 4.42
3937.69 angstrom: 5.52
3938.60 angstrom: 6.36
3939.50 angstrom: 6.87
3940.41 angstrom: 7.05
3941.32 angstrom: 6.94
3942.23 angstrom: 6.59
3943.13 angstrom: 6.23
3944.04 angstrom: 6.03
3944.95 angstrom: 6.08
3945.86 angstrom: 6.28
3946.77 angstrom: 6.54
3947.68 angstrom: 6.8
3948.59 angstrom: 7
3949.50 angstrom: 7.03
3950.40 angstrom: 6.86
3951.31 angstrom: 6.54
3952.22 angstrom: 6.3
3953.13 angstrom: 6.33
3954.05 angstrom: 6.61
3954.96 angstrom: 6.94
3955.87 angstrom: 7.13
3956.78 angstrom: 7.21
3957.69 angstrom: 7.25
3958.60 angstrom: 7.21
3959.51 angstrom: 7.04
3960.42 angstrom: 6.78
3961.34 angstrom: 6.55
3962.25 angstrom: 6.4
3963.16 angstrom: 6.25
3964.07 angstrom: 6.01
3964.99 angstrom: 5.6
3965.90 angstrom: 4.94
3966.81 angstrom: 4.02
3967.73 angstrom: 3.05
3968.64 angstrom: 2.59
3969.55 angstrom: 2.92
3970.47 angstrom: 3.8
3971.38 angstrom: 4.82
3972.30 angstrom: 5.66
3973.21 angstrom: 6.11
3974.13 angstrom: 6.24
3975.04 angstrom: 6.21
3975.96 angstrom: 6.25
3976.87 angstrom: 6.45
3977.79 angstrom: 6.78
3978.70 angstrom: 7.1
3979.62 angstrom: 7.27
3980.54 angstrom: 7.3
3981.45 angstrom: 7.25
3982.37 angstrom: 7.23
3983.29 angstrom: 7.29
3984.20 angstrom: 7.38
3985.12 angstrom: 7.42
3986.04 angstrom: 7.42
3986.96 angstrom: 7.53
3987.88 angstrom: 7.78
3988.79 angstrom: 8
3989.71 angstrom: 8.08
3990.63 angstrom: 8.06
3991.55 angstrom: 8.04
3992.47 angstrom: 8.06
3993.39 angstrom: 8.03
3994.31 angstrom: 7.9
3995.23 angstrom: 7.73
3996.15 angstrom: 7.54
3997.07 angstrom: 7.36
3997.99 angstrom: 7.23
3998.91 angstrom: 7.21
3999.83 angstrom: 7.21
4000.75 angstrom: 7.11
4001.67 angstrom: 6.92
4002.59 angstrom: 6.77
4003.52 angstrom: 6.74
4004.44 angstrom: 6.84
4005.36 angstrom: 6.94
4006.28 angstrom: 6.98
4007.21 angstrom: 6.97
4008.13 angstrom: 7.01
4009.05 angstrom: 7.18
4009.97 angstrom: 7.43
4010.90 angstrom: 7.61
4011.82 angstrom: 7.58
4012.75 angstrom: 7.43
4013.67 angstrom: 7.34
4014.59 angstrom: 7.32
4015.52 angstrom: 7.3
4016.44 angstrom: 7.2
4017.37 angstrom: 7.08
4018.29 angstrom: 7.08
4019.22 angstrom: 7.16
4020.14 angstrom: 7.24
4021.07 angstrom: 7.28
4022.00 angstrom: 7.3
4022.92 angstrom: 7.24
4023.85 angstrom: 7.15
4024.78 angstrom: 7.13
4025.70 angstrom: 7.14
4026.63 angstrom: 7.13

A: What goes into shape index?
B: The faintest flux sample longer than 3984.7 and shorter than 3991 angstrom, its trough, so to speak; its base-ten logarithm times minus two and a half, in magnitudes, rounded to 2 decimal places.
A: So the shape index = -2.18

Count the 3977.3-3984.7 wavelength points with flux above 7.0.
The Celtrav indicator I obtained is 7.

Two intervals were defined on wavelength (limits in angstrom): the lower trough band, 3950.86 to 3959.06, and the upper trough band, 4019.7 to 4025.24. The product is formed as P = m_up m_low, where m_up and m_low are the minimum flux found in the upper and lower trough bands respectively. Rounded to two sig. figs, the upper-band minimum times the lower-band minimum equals 45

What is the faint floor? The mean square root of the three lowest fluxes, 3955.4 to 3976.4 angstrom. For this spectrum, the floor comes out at 1.69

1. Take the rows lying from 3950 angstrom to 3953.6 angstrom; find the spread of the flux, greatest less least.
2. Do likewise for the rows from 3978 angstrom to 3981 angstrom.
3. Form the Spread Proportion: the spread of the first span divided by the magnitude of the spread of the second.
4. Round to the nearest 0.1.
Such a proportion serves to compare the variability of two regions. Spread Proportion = 2.8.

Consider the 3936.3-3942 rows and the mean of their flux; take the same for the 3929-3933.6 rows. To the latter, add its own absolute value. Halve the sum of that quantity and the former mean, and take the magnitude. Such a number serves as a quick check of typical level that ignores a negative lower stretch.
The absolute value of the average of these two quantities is 6.4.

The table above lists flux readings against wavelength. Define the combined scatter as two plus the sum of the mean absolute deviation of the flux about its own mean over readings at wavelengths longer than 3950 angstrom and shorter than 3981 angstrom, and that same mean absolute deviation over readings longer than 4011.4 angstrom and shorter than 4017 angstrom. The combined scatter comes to 3.1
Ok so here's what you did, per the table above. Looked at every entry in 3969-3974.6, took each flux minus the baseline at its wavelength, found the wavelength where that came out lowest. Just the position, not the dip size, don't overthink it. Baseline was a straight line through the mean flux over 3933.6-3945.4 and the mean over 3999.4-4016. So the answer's 3969.55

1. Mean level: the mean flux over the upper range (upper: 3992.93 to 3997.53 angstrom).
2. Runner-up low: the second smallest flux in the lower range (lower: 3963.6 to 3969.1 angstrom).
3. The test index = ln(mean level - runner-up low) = 1.5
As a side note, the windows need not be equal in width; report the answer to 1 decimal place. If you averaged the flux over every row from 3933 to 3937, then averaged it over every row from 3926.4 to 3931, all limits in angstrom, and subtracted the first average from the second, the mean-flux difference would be 2.8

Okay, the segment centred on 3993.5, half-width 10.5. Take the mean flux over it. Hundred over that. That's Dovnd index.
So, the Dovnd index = 13.3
